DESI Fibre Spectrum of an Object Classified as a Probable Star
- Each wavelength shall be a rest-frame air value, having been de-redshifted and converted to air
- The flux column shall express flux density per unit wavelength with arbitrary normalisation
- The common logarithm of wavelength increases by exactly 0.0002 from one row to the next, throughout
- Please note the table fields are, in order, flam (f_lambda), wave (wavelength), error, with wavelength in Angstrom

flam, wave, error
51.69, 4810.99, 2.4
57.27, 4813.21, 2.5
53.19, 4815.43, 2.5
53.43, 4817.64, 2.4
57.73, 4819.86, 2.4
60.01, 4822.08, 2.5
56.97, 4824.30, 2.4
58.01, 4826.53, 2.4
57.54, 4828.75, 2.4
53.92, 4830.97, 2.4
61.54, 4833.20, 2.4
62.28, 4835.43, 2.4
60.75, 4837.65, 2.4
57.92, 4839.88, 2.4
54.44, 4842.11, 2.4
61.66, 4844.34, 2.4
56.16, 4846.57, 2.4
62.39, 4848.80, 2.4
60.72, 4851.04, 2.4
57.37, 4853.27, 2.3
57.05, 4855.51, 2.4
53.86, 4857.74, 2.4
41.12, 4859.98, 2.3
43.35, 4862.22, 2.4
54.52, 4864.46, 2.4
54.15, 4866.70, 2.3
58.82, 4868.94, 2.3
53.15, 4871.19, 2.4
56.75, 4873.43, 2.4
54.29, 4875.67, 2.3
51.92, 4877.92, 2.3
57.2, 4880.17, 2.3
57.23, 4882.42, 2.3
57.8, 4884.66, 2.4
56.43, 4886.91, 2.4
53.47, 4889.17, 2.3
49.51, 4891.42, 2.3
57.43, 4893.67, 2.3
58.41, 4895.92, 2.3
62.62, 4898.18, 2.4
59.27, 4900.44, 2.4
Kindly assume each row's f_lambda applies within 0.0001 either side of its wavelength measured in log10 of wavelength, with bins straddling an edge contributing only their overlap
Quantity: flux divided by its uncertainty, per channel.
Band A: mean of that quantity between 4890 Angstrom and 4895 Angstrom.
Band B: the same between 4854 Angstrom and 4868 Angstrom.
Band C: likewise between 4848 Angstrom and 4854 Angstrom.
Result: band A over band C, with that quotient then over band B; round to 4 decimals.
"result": 0.0427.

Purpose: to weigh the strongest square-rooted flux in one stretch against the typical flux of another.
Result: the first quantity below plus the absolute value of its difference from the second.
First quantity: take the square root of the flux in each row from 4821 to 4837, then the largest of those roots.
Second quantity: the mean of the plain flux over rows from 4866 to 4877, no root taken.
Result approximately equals 55.4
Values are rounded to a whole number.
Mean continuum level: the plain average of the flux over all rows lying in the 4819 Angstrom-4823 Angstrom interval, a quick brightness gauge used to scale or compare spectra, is 59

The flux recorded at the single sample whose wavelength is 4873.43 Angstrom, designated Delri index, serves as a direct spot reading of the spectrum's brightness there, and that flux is 56.75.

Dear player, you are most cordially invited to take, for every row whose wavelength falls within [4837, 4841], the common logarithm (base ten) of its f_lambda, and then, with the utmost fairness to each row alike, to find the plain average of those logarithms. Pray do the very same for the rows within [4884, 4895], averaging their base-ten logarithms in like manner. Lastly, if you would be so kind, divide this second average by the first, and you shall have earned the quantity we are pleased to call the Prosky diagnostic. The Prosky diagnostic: 0.98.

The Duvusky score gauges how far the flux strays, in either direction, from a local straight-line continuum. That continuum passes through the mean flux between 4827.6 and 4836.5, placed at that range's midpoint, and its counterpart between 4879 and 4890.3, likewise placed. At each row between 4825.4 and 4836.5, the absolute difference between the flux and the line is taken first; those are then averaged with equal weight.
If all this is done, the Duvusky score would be 2.8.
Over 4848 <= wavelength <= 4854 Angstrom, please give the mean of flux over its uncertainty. 25.4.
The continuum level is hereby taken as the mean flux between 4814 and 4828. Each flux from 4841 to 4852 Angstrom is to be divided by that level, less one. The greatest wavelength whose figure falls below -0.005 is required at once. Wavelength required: 4846.57 Angstrom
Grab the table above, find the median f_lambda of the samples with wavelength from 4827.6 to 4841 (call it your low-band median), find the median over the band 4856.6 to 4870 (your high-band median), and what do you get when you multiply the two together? 3204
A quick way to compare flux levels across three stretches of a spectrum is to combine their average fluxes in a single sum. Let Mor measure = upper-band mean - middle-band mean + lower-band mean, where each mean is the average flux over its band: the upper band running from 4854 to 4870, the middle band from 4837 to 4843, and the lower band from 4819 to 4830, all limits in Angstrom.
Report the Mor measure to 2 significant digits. 52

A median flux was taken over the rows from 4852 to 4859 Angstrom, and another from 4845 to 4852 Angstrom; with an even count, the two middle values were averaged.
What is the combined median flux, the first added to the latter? 118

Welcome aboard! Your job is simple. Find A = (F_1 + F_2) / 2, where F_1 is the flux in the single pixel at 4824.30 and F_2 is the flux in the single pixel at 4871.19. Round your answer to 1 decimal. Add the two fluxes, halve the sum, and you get 55.1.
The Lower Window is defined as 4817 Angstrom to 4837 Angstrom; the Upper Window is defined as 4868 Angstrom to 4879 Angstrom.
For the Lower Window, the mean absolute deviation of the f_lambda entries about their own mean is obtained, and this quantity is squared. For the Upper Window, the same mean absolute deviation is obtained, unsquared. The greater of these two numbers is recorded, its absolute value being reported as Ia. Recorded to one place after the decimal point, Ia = 5.0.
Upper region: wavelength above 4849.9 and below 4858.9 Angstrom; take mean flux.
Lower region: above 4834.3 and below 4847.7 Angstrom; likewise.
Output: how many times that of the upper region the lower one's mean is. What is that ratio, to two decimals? 1.03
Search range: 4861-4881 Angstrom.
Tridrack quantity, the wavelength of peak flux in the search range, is 4868.94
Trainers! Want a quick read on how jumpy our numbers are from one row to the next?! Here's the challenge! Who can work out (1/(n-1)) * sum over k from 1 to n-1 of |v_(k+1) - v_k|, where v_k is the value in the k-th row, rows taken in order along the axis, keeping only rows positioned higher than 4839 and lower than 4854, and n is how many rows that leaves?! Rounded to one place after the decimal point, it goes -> 4.6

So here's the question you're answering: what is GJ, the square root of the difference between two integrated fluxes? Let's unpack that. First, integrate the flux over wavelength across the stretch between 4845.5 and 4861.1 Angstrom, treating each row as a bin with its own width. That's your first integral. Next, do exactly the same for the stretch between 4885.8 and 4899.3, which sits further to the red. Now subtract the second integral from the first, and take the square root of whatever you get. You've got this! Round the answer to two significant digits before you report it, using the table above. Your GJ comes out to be 10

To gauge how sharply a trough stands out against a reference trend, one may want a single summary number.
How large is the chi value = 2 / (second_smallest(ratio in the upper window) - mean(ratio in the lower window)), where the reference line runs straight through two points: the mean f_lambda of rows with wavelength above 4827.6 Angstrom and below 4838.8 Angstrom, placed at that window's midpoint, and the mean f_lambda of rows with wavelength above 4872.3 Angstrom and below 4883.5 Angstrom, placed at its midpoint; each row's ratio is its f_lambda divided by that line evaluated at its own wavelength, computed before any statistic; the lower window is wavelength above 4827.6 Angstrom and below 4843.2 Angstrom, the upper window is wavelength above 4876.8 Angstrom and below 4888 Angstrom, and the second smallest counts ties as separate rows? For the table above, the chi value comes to 47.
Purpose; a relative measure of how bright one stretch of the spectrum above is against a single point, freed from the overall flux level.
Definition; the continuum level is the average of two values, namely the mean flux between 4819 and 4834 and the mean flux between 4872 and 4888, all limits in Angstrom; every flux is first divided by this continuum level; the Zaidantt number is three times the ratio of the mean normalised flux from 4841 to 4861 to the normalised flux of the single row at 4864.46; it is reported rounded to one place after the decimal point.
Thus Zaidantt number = 3.1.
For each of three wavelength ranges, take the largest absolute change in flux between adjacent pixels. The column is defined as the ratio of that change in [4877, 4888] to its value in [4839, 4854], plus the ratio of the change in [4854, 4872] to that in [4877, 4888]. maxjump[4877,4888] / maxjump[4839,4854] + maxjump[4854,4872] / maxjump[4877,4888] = 3.14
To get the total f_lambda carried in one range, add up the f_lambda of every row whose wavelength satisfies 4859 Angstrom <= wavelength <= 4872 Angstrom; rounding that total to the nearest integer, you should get 305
